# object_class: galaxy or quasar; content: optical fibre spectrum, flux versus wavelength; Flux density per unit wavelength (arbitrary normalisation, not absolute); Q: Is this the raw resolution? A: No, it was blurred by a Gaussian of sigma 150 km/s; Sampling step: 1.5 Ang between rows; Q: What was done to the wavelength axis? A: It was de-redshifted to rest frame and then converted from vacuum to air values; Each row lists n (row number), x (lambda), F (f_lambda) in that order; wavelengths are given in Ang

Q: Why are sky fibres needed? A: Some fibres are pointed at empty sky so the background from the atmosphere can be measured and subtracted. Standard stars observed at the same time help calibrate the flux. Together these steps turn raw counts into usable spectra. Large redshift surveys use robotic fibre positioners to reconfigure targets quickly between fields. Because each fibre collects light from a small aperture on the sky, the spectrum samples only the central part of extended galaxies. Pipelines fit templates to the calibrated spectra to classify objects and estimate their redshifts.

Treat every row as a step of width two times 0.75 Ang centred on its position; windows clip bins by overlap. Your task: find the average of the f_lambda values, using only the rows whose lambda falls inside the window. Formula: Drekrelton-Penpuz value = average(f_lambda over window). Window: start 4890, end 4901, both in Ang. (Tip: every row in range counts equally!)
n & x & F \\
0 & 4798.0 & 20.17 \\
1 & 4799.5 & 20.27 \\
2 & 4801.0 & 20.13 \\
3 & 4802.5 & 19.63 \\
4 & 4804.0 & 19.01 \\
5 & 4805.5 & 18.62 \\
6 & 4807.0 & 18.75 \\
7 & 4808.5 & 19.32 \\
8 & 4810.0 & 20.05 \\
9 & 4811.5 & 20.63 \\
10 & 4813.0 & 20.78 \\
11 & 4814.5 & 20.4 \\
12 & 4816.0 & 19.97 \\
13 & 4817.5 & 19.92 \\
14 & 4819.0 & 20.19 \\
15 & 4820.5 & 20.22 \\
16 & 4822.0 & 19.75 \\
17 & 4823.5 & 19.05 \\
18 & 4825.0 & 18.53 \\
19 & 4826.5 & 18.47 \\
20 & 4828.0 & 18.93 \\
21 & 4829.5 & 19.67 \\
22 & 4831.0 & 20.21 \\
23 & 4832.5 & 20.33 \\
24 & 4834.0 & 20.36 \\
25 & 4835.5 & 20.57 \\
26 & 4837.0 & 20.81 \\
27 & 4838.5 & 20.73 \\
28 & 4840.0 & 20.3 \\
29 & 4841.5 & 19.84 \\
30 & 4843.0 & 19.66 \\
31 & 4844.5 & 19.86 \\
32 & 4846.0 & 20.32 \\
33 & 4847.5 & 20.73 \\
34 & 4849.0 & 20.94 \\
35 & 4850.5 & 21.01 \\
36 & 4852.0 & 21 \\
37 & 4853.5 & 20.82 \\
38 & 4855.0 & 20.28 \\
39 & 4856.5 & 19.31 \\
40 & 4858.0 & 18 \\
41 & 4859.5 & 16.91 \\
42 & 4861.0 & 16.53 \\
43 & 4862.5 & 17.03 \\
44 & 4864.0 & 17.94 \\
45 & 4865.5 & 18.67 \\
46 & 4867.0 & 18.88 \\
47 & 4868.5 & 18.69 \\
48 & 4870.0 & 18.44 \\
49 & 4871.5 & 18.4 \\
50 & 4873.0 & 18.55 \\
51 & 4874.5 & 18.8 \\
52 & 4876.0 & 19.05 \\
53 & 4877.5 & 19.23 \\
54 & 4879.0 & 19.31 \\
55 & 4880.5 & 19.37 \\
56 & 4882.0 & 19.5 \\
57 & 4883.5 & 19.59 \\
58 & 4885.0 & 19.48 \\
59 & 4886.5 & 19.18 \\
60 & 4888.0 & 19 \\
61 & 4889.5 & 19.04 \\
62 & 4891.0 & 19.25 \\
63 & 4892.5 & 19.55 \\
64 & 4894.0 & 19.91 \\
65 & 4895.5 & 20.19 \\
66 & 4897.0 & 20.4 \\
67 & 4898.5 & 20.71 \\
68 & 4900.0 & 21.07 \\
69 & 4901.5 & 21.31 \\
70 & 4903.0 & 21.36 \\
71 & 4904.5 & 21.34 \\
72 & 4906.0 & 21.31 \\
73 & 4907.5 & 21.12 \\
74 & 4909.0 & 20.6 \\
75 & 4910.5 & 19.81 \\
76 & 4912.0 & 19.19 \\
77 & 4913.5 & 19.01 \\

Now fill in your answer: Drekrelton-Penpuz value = 20.2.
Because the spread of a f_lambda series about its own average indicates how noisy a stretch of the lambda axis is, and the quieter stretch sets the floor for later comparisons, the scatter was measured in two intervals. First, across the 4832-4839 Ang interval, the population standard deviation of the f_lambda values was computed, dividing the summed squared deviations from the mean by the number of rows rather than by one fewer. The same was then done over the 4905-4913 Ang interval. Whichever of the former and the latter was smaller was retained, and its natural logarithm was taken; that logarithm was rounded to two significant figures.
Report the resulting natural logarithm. -1.7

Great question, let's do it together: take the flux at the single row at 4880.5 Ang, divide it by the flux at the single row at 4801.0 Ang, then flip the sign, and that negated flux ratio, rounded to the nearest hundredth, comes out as -0.96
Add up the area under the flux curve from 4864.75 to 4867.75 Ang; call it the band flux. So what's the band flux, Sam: 56.3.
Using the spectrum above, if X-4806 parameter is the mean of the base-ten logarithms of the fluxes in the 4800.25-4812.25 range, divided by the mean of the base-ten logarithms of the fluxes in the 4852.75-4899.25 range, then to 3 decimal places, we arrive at 1.009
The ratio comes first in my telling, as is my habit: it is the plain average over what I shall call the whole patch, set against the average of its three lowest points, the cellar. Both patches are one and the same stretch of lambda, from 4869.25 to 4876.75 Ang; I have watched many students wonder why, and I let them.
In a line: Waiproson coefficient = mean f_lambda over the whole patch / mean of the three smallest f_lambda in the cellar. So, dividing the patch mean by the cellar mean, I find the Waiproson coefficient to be 1.01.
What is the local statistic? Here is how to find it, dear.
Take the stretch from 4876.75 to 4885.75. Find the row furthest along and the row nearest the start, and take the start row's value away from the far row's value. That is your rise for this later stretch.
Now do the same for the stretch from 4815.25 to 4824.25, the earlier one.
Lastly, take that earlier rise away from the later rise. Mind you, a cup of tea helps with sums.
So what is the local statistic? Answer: 1.2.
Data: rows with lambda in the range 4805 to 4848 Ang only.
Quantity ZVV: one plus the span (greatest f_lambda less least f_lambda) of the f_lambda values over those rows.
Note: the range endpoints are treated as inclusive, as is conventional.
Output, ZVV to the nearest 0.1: 3.3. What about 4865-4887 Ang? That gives 2.2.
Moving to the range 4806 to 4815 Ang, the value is 3.0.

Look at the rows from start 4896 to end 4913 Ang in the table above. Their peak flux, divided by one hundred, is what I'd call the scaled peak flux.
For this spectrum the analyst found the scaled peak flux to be 0.2136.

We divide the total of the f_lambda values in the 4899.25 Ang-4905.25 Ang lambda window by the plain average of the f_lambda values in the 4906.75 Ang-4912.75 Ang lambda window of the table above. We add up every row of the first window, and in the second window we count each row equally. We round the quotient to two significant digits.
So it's 4.2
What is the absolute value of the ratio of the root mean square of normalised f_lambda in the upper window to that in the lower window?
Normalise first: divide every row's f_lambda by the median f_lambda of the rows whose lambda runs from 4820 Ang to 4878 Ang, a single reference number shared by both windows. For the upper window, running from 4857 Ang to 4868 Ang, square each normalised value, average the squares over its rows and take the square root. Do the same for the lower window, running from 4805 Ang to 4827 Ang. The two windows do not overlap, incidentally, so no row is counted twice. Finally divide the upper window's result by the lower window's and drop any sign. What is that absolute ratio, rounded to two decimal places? 0.90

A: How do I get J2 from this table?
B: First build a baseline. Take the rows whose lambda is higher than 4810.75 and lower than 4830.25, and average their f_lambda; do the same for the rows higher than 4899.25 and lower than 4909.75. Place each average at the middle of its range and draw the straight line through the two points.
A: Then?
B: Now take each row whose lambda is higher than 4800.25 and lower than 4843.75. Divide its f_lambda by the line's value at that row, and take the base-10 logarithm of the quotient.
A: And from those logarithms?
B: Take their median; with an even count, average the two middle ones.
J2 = 0.01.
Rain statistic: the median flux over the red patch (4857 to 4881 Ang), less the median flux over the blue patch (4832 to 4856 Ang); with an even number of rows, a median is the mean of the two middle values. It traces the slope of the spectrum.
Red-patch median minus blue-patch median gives -1.9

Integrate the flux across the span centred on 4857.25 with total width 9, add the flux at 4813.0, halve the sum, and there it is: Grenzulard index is 94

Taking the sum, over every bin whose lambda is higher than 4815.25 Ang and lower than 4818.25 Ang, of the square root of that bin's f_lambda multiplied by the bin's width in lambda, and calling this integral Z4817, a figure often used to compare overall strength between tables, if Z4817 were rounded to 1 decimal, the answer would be 13.4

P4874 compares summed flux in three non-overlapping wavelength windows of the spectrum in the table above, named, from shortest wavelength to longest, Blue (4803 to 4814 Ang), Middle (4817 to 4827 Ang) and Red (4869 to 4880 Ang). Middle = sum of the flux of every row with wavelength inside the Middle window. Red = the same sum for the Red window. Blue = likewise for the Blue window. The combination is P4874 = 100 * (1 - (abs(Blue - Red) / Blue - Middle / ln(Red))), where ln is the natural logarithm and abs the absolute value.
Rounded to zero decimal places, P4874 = 2885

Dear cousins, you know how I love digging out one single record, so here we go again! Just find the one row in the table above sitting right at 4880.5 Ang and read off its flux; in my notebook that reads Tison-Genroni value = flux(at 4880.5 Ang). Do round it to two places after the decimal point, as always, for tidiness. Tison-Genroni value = 19.37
